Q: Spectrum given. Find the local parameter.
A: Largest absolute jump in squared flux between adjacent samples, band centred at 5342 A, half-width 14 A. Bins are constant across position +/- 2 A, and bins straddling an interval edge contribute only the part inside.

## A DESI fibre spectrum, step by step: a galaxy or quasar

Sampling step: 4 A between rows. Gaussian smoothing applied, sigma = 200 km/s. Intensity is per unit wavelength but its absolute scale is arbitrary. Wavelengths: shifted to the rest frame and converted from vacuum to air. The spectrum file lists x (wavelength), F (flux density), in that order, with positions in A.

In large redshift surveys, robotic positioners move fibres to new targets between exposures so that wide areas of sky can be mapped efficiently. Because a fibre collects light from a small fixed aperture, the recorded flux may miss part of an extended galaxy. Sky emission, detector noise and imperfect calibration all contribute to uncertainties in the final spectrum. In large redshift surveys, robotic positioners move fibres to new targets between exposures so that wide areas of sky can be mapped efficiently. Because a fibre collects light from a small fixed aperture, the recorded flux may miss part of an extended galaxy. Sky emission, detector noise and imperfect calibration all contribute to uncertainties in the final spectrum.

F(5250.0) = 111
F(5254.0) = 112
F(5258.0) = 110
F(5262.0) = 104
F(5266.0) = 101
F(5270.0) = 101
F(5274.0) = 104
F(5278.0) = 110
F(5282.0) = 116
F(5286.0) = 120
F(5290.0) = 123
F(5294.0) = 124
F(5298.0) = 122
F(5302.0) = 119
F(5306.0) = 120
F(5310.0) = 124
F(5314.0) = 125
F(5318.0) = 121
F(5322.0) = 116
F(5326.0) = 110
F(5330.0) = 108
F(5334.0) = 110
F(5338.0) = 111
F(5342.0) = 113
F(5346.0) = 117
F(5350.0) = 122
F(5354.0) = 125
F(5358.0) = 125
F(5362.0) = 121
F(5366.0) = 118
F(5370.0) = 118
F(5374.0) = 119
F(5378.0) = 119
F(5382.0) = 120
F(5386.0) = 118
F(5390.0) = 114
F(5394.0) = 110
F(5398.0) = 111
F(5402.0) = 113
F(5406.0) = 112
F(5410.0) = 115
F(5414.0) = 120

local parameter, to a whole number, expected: 1195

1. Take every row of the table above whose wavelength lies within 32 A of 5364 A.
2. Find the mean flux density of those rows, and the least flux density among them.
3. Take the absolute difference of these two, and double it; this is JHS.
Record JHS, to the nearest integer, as 15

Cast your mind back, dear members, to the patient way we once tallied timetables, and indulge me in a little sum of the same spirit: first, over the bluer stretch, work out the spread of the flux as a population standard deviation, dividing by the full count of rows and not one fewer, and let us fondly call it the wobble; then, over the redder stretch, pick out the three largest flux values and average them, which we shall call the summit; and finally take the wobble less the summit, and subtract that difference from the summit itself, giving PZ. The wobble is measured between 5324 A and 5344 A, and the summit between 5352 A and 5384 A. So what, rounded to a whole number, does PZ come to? 246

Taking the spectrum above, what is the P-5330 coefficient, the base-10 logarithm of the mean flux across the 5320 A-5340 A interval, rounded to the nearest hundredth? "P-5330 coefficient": 2.05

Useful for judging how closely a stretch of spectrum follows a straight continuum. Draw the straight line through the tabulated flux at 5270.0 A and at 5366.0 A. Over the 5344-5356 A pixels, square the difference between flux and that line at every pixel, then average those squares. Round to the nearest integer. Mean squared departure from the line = 45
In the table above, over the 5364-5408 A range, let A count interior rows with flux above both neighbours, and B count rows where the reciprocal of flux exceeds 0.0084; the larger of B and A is 10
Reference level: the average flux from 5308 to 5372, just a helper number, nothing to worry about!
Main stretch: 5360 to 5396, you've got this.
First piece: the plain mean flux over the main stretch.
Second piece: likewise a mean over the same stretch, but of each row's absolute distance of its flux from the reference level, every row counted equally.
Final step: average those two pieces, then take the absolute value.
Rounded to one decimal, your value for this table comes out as 59.8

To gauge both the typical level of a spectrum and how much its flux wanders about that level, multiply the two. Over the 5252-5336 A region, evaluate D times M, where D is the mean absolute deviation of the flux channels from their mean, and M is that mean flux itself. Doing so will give 793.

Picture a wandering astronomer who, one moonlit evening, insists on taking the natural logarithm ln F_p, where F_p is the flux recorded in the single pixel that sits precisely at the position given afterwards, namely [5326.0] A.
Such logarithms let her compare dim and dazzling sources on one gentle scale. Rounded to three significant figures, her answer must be 4.70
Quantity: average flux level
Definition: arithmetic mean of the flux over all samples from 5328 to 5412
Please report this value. 116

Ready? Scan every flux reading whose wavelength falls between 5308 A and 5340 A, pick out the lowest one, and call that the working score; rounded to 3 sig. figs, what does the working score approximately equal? 108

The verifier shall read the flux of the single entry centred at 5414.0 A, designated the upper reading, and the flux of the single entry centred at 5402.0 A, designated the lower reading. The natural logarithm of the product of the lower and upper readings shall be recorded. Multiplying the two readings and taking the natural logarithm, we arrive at 9.51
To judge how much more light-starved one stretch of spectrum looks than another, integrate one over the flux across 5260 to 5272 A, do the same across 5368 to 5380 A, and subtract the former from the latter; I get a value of -0.017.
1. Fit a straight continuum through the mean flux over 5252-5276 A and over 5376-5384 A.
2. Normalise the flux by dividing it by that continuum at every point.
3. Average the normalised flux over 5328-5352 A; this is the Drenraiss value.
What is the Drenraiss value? 0.99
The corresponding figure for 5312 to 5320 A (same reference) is 1.10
